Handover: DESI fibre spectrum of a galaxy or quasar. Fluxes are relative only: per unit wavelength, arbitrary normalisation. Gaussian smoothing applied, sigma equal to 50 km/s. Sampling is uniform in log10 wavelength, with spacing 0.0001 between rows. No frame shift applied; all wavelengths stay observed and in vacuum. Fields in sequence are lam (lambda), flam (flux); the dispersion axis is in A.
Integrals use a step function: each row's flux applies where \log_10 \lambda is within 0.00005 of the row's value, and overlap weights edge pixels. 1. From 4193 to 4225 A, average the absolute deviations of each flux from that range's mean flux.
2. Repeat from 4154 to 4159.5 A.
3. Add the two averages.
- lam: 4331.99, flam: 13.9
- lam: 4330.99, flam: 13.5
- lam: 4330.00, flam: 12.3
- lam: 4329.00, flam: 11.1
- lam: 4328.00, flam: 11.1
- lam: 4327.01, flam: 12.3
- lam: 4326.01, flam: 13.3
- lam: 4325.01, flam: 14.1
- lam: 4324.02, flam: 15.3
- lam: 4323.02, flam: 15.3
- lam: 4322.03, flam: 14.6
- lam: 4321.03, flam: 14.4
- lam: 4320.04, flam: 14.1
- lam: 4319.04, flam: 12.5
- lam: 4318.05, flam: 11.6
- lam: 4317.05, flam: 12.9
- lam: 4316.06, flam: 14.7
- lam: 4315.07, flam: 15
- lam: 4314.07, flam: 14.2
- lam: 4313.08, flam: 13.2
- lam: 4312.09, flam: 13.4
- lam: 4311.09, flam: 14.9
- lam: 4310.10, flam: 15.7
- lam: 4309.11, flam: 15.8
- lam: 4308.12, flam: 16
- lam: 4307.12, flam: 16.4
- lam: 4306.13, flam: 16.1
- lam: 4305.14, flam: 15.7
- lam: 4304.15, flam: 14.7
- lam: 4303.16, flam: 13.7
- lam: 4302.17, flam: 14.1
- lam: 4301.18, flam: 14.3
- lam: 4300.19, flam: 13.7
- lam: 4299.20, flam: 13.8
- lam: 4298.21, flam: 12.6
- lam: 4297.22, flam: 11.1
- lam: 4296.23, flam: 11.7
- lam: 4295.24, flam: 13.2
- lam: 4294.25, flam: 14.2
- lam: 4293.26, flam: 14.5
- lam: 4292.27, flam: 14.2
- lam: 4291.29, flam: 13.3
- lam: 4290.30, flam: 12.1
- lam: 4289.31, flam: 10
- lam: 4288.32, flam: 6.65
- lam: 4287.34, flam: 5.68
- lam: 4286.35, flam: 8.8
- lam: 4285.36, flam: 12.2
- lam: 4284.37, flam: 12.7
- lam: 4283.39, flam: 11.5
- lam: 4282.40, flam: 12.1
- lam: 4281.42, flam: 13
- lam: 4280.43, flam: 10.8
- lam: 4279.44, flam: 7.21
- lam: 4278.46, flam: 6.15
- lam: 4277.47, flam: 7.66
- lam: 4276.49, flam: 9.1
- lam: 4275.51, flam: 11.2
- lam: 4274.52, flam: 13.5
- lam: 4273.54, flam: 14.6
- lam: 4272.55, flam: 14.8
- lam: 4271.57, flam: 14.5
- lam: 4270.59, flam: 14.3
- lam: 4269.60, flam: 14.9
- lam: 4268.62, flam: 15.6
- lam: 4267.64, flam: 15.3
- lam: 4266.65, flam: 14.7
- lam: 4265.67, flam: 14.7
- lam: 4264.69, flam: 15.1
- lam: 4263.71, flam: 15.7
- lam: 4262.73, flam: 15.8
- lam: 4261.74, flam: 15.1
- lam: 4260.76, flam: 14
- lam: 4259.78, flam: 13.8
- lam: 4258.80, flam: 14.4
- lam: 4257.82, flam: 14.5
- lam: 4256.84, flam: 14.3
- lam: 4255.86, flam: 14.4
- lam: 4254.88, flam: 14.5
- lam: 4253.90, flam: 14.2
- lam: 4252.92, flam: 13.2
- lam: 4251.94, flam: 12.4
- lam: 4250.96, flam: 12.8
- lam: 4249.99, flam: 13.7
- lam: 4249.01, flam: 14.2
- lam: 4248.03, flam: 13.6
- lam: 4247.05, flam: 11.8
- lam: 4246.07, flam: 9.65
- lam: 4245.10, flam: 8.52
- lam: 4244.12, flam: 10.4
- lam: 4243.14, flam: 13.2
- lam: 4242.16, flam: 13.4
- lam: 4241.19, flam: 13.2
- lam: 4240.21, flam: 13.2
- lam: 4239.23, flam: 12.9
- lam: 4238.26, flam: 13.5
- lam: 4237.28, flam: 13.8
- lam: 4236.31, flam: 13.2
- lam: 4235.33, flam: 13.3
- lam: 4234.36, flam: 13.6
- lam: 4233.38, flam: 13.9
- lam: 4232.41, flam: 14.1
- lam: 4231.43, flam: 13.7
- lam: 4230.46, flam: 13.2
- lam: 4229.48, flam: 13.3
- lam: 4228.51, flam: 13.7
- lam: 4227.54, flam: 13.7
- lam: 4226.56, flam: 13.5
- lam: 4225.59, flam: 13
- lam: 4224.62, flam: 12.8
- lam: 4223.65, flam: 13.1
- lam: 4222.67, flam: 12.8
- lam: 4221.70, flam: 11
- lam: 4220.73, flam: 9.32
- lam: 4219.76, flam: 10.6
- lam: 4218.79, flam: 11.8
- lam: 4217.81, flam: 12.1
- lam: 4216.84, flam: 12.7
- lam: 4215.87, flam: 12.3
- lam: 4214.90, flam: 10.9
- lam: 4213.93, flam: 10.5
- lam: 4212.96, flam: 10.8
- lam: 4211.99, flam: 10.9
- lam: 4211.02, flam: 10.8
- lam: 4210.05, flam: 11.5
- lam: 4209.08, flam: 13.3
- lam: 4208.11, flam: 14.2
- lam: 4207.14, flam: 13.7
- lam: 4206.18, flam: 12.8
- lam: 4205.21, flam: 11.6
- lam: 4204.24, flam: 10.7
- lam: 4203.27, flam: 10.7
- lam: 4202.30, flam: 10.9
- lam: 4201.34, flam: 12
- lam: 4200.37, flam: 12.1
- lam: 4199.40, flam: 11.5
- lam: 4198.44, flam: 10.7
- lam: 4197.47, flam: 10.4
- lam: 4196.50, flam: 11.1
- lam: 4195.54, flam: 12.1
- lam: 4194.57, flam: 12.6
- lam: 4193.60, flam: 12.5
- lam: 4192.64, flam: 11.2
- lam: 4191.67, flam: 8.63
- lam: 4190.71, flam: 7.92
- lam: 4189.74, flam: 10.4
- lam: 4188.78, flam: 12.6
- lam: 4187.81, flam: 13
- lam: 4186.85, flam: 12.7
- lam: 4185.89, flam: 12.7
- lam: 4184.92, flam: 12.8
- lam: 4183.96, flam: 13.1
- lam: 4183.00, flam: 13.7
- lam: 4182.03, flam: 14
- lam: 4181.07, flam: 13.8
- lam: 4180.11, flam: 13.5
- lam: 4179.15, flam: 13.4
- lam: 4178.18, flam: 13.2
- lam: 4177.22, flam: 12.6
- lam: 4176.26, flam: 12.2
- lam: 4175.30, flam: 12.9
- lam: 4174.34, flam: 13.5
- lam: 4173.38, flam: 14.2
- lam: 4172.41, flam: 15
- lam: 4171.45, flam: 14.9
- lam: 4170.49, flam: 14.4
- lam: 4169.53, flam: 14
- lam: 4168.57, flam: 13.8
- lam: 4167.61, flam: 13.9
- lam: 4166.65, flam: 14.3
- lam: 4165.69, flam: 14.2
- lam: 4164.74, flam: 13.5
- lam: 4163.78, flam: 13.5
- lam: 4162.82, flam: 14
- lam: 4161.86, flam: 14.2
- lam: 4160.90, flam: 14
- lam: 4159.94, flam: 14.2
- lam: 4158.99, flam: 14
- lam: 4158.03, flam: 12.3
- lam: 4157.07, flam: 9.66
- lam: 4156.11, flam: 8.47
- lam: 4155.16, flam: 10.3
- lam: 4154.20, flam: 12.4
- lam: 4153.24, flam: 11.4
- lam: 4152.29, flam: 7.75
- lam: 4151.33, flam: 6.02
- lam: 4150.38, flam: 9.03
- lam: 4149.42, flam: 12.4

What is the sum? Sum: 2.6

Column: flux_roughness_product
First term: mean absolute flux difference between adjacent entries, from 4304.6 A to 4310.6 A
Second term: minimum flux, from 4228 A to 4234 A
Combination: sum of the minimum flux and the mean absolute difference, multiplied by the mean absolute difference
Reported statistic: 3.8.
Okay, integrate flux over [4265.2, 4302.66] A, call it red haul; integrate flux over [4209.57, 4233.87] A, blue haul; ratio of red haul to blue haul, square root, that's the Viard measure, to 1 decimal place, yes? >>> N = 1.2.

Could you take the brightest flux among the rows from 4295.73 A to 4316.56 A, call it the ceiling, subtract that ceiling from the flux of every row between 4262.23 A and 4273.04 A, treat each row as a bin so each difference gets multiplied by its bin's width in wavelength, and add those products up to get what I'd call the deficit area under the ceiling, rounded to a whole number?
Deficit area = -15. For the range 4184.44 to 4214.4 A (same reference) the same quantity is -144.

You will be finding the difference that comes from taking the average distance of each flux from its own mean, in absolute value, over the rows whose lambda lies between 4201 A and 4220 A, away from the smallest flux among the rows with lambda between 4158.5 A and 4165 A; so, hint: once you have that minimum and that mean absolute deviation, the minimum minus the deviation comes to 13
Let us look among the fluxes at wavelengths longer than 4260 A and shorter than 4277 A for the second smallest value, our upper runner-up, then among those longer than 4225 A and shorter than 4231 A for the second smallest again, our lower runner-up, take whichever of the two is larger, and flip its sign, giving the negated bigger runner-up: -13.2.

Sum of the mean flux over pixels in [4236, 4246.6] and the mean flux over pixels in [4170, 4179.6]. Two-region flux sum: 25.9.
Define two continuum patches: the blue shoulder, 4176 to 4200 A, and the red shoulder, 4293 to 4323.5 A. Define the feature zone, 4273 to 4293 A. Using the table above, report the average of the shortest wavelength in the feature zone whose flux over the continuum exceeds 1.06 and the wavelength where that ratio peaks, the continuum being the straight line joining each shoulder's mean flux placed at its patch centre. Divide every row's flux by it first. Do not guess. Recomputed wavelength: 4273.5 A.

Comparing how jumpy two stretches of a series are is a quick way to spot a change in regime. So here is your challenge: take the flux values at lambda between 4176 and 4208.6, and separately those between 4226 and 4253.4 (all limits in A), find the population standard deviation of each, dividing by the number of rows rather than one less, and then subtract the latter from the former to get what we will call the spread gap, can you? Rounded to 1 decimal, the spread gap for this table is 0.1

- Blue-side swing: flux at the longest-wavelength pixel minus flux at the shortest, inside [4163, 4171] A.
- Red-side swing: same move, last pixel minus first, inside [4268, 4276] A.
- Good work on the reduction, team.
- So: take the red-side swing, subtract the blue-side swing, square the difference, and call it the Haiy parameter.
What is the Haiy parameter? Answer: 28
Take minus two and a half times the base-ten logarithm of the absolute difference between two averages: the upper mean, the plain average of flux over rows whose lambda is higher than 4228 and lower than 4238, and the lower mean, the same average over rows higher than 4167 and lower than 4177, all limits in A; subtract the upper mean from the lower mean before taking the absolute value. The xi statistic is 1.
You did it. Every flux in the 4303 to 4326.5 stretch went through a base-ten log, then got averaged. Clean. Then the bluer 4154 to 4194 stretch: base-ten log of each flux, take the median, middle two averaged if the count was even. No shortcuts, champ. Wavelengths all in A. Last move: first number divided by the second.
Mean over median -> 1.03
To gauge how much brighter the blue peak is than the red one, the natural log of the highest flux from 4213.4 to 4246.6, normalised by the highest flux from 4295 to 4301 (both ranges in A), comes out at 0.022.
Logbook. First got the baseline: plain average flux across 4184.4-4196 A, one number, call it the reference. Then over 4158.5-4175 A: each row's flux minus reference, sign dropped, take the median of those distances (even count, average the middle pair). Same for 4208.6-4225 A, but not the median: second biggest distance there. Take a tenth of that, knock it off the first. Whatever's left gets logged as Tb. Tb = 2.23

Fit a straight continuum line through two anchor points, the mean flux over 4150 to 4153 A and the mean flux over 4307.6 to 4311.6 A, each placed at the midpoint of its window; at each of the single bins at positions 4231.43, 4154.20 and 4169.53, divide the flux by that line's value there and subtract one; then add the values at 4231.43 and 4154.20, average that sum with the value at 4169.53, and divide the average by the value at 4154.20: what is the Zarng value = 1.2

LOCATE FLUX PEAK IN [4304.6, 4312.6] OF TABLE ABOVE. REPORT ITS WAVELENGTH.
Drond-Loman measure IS 4307.12 A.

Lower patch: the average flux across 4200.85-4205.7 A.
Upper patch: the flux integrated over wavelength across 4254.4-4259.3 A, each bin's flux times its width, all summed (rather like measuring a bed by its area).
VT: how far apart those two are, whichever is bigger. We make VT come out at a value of 59.5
